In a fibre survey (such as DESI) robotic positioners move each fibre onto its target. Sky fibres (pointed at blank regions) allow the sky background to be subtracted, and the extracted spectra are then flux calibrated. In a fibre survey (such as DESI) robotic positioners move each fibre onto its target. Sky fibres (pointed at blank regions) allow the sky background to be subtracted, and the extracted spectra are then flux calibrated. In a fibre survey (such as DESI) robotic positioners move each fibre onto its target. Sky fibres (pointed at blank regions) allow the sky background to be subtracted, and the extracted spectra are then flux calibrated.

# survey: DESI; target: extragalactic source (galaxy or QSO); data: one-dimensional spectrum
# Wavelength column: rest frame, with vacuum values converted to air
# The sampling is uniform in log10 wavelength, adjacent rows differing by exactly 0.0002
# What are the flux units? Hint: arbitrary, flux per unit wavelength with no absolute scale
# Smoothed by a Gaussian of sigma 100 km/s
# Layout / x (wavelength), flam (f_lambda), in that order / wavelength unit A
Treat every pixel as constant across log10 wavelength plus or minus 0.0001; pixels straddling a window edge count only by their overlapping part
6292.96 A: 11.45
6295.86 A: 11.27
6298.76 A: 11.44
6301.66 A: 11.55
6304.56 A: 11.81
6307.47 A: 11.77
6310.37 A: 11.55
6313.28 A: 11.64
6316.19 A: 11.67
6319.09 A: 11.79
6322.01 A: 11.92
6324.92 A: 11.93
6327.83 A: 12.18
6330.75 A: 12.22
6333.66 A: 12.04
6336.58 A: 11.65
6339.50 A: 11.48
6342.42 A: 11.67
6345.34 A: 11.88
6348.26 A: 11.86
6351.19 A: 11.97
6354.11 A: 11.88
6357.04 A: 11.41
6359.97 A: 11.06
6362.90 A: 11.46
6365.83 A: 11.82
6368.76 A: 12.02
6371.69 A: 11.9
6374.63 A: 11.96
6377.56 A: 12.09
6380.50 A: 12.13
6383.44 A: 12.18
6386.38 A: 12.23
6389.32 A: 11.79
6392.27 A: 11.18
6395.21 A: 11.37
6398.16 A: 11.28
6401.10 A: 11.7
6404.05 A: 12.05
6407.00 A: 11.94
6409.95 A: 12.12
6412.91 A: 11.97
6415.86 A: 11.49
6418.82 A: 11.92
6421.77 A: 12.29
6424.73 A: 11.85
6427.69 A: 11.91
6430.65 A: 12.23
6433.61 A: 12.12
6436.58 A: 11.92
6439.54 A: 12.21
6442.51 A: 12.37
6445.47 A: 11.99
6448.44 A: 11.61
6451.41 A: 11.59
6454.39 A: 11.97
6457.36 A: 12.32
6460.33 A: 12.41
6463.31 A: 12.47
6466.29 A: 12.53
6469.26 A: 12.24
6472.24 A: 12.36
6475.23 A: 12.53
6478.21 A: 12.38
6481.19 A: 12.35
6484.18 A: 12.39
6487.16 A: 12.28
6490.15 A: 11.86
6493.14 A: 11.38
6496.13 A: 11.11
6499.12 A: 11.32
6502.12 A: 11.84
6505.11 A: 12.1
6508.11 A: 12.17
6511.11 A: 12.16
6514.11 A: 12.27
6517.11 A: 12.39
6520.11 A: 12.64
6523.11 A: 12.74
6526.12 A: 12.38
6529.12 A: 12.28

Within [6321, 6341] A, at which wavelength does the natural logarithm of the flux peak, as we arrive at 6330.75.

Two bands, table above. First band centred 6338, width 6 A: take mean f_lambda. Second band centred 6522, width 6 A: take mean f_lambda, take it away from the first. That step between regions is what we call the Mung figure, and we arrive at -1.1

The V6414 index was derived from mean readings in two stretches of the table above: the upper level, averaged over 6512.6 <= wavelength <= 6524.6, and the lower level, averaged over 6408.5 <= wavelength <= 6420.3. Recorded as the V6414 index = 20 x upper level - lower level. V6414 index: 238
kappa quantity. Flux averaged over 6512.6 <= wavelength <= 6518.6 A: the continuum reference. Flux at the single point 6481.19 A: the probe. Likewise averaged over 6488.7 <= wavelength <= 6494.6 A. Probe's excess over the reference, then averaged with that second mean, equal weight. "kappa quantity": 5.82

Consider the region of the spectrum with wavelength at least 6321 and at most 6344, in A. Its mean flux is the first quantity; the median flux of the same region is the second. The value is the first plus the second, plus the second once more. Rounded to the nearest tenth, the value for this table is 35.7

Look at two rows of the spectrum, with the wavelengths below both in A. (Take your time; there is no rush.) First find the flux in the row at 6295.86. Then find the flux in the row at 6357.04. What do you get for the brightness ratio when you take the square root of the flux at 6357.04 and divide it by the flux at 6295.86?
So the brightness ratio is 0.300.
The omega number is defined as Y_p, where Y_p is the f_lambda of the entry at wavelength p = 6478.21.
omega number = 12.38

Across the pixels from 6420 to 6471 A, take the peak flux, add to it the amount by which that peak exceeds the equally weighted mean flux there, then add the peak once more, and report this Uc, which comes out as 25.5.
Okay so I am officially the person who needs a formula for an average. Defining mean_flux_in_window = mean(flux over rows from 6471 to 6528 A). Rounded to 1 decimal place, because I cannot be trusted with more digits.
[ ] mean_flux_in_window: 12.1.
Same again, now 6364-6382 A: 12.0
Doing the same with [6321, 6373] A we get 11.8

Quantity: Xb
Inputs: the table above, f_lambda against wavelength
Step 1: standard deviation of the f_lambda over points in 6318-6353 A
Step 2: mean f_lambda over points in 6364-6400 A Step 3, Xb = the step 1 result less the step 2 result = -11.6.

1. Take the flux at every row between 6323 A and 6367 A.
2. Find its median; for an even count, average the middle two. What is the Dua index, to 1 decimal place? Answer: 11.9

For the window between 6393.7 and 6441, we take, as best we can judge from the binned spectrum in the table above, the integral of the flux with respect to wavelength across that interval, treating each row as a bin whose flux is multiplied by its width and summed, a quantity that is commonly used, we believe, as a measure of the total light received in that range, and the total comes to 563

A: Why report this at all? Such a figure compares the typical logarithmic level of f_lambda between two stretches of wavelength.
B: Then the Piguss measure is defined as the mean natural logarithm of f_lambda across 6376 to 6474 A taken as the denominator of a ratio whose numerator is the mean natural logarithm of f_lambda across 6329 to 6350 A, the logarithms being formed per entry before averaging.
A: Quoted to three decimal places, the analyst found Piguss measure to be 0.994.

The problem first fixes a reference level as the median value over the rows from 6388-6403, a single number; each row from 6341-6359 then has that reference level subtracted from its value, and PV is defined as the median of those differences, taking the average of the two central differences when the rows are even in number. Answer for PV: 0.50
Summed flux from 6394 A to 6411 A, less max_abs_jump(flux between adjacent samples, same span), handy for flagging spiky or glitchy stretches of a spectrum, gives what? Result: 70.0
